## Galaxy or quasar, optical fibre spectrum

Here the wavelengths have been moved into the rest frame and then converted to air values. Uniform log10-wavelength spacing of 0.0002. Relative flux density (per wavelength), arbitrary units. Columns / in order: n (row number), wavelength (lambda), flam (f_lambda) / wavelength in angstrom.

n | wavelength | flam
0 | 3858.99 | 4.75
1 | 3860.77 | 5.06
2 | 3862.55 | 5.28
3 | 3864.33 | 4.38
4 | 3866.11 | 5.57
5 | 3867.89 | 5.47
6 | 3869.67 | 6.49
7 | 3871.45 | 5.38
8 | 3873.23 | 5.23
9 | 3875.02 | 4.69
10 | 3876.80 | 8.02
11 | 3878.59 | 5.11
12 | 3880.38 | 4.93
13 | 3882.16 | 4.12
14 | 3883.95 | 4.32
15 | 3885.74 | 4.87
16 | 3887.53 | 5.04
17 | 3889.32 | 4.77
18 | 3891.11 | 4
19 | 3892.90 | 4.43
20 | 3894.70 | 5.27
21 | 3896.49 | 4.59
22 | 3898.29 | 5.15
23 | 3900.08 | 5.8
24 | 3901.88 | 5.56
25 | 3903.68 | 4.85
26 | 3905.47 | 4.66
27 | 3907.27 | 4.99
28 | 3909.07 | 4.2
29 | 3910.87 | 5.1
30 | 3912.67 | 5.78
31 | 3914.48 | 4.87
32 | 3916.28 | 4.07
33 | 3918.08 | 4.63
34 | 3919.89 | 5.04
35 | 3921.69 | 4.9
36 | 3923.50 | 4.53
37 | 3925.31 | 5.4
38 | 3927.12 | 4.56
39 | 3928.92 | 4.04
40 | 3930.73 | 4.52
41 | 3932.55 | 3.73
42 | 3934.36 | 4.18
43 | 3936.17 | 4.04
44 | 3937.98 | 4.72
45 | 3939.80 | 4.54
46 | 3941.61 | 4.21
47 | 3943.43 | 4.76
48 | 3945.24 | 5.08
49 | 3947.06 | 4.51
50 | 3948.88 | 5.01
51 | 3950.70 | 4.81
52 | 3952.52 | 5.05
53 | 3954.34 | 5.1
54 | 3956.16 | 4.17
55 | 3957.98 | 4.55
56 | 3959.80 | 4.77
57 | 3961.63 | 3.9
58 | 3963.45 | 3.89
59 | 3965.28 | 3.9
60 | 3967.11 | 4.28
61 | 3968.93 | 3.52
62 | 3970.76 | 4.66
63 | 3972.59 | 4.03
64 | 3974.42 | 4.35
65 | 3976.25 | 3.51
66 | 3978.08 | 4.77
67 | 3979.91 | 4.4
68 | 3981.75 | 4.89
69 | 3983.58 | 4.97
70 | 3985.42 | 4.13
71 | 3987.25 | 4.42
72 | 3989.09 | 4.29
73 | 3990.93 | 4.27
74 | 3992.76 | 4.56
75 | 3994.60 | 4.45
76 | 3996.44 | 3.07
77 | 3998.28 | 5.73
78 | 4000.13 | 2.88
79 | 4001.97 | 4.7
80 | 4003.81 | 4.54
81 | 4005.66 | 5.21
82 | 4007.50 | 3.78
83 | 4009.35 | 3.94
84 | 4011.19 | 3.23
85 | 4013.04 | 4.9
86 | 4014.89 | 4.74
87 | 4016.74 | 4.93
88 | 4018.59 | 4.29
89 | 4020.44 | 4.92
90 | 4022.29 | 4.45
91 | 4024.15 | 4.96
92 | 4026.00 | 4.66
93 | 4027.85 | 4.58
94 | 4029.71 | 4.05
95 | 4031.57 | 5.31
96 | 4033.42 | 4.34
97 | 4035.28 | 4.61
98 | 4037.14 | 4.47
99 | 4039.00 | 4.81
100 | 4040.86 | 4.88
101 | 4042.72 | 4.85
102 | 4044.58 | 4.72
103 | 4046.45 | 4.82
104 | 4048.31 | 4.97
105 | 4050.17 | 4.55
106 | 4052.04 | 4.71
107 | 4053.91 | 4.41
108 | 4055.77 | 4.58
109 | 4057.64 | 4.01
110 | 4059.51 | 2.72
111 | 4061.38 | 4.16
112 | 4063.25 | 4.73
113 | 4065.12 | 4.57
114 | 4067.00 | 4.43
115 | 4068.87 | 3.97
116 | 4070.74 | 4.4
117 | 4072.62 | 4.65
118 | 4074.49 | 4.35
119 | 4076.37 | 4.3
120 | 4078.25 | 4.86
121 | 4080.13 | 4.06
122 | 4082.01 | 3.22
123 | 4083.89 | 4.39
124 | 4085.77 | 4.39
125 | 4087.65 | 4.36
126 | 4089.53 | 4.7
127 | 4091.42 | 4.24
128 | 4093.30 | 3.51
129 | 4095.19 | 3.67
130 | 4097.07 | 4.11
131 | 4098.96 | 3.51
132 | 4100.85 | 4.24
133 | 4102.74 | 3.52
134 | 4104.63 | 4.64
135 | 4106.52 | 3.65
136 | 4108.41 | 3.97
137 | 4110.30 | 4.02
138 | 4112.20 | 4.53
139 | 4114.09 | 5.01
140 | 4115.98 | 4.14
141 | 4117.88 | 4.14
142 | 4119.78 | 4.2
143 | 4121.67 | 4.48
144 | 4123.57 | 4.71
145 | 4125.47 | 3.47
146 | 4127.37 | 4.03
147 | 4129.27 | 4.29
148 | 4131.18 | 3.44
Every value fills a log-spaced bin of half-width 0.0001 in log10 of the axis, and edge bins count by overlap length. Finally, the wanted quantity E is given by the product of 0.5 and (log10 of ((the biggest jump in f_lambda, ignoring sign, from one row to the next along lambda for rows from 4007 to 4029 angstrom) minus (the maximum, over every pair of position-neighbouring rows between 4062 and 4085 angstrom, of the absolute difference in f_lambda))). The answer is -0.15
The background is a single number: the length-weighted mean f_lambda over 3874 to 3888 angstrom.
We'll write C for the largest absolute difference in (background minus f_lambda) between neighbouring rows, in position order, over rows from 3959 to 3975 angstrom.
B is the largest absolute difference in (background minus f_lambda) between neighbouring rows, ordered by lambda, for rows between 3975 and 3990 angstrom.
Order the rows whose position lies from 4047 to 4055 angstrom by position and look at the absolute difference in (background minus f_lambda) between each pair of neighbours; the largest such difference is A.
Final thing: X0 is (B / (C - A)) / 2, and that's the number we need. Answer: 0.9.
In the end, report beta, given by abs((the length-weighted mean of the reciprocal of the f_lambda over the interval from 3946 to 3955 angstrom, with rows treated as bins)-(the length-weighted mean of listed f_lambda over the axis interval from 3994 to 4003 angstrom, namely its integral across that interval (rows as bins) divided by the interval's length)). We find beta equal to 4.0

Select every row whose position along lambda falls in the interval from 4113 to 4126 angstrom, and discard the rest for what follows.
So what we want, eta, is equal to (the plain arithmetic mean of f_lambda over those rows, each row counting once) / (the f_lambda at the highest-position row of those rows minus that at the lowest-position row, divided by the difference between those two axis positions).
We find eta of -32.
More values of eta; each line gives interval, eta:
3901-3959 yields -261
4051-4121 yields -557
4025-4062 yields -319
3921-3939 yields -404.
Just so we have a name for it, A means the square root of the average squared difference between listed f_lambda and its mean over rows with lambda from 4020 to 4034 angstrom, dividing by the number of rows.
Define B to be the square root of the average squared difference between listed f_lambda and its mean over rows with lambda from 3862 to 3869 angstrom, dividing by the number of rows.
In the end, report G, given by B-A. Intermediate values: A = 0.37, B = 0.47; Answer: 0.1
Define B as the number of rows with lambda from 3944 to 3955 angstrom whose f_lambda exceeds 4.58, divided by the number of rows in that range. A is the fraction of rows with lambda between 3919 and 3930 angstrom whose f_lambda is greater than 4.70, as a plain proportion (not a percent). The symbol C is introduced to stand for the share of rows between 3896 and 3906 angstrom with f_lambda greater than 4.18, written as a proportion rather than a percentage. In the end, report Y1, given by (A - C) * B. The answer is -0.42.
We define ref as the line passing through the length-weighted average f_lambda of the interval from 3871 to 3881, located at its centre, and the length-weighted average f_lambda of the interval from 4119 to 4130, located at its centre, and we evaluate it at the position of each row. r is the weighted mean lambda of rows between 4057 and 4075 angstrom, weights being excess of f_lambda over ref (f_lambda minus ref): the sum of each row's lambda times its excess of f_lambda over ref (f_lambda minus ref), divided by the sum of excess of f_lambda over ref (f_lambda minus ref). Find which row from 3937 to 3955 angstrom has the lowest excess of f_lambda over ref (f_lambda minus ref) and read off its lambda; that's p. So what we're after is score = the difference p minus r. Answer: -119.5 angstrom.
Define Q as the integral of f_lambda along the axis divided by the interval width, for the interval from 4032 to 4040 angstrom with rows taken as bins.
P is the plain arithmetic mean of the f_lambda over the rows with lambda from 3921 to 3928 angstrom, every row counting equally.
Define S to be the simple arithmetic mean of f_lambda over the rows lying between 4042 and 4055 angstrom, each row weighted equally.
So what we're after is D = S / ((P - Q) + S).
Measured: 0.95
